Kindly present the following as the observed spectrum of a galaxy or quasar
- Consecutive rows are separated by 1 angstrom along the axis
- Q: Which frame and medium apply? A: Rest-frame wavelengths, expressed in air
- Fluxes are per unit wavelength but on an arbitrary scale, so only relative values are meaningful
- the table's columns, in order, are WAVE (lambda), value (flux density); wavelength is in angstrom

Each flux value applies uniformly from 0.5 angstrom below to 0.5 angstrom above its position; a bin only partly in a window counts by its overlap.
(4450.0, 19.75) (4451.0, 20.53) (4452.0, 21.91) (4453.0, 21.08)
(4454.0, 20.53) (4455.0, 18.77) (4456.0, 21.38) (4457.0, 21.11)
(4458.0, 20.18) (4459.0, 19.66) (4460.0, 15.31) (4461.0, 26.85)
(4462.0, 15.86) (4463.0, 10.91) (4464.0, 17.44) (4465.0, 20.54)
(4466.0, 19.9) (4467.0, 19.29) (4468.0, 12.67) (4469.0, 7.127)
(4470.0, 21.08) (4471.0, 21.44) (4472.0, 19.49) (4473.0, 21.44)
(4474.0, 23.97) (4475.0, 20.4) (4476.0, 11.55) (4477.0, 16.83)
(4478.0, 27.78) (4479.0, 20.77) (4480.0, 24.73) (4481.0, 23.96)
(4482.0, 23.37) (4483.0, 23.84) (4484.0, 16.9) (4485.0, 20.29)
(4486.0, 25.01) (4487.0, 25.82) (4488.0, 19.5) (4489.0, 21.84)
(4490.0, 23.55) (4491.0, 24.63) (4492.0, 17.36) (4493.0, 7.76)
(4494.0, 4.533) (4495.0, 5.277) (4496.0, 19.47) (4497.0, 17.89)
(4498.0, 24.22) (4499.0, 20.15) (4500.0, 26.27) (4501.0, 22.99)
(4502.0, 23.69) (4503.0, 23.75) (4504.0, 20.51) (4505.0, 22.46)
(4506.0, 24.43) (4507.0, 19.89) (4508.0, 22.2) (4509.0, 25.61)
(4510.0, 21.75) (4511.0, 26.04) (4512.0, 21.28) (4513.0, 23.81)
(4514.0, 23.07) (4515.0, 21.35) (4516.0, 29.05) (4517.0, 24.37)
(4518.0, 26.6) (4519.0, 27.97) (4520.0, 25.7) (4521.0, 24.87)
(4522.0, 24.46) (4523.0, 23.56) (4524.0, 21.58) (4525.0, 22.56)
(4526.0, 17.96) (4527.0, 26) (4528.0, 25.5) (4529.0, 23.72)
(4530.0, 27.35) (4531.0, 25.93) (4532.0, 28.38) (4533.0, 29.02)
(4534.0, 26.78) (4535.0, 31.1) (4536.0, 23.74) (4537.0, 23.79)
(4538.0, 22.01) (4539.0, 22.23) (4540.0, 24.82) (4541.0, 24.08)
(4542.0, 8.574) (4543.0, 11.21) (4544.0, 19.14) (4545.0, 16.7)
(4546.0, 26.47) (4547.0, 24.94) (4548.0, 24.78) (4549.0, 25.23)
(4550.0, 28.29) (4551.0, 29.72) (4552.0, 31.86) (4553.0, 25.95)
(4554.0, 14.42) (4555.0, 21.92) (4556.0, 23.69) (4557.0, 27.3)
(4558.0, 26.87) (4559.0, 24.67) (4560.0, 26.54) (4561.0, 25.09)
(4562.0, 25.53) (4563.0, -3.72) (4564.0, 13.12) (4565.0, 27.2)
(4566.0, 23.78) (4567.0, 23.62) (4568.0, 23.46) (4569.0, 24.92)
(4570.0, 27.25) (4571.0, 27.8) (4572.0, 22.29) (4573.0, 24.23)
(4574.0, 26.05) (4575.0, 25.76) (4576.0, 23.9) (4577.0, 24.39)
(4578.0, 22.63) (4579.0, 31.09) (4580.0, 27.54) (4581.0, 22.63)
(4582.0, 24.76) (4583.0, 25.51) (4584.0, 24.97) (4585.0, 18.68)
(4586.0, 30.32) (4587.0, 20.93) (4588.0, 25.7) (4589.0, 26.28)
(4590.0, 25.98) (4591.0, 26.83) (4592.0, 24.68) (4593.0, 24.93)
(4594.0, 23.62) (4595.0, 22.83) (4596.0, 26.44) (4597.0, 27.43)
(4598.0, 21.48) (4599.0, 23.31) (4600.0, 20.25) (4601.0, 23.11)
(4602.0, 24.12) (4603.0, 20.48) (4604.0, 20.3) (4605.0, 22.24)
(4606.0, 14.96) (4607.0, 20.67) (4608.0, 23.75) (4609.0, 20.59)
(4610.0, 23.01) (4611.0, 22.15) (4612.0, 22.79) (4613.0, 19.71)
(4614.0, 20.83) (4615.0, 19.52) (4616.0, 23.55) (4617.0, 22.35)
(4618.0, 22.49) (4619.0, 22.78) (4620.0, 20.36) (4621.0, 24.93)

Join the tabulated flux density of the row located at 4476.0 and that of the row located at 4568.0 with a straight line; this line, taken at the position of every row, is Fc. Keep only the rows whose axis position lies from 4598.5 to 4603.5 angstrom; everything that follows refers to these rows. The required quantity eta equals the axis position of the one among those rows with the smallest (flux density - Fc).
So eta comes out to 4603.0 angstrom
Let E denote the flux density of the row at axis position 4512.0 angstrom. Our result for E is 21.28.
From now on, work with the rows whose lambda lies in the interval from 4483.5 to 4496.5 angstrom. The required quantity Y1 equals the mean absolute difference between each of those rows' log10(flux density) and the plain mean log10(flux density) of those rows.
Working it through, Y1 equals 0.203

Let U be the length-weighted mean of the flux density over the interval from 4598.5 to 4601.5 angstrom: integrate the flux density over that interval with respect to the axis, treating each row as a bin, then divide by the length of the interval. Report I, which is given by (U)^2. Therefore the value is 494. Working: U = 22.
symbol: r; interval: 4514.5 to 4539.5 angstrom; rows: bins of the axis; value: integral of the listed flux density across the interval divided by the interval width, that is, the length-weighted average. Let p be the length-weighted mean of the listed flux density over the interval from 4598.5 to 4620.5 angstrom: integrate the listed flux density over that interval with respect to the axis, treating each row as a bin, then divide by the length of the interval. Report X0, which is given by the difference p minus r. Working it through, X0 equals -4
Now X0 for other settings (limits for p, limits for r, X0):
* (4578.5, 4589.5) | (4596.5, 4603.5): 2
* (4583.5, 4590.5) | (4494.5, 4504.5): 4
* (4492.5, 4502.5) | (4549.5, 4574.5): -6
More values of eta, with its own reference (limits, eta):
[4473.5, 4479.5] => 4476.0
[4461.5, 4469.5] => 4469.0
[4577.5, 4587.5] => 4585.0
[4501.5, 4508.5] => 4507.0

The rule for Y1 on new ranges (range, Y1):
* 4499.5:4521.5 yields 0.035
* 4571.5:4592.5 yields 0.035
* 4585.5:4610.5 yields 0.045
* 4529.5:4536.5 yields 0.027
